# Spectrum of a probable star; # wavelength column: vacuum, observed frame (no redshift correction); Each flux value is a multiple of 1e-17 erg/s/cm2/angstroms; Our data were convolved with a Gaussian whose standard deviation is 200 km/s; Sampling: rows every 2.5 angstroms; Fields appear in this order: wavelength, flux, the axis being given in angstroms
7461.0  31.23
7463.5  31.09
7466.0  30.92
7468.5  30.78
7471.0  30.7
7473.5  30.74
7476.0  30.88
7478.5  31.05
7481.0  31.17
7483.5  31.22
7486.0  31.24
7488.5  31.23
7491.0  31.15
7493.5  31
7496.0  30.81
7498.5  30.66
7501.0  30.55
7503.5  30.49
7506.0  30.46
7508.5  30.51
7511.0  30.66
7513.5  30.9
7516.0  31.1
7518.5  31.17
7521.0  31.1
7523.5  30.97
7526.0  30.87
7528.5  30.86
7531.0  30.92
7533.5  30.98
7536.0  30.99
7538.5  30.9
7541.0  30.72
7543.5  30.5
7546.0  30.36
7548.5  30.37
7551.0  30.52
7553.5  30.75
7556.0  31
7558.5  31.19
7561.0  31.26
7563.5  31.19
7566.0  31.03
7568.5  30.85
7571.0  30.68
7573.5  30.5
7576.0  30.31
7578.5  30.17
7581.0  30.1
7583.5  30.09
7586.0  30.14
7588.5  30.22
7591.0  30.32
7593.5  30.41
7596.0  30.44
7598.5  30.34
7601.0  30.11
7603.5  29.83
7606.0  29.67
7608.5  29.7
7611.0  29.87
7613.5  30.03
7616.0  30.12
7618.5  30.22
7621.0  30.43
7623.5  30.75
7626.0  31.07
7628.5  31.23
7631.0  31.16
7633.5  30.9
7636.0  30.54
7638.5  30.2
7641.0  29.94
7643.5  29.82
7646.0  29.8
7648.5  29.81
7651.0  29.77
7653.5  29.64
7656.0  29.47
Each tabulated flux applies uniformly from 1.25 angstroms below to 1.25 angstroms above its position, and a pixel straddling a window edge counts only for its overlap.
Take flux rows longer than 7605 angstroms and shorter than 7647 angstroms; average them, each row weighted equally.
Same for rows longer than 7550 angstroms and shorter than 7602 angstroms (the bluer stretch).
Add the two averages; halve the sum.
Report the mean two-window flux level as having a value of 30.44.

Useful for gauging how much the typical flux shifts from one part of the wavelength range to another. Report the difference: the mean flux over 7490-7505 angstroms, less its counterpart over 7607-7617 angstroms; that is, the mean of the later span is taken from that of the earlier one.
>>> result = 0.85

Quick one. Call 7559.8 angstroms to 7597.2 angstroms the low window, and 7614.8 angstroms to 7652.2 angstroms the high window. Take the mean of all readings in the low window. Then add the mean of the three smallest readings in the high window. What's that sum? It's 60.3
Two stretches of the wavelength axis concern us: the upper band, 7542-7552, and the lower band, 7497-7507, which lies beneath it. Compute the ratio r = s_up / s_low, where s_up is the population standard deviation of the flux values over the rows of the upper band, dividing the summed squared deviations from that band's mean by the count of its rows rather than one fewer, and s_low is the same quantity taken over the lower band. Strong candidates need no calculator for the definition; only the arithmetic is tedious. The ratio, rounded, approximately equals 1.0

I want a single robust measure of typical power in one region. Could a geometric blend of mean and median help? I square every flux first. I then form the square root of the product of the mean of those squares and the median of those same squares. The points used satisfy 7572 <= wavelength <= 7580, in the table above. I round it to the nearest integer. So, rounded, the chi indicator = 919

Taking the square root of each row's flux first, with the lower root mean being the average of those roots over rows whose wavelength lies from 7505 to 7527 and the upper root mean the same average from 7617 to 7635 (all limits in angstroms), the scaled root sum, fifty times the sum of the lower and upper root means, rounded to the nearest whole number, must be 555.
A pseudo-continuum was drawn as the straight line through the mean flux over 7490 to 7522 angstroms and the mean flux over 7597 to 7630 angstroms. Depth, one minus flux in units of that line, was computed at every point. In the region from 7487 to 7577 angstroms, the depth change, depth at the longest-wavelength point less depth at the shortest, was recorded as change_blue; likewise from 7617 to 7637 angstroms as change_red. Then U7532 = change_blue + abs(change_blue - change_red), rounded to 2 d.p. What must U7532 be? 0.04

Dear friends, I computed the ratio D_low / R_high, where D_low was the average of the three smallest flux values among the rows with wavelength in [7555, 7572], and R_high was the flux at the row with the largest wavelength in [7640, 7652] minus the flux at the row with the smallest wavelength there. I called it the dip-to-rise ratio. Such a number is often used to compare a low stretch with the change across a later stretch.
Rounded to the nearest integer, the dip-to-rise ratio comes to -181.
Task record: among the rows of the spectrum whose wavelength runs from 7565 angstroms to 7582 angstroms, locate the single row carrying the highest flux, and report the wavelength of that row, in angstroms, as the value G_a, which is 7566.0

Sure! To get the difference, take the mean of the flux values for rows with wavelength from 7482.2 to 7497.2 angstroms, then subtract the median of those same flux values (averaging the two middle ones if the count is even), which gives -0.08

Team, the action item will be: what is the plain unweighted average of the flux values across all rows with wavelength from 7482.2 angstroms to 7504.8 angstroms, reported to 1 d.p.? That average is 30.9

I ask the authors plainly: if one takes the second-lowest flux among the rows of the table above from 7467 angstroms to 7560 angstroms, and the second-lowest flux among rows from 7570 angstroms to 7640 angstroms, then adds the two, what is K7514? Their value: 60.07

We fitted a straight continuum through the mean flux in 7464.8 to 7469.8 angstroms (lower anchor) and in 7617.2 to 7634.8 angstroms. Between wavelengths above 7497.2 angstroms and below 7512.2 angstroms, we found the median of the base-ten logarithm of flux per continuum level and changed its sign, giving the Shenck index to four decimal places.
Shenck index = 0.0044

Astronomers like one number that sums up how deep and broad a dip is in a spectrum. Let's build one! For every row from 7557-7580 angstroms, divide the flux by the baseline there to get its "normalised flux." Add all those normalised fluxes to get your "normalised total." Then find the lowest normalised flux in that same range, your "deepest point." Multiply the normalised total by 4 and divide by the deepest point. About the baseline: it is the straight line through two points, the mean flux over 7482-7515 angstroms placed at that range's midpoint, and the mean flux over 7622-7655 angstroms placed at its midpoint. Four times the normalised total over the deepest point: 36.7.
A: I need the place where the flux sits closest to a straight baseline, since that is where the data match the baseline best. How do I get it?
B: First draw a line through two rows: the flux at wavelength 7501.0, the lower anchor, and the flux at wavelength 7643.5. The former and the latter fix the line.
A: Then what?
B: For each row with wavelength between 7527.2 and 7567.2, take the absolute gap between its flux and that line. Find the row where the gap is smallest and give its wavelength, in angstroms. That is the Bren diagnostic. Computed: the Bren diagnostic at 7546.0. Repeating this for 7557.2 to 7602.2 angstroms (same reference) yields 7578.5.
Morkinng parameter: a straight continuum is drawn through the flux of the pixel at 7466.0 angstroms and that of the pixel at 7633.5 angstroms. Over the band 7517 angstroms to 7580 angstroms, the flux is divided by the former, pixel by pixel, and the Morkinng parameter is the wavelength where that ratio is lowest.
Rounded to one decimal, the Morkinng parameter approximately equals 7578.5 angstroms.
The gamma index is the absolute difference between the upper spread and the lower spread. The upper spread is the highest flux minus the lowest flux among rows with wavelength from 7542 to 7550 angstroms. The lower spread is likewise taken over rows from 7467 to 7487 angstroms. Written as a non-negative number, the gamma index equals 0.40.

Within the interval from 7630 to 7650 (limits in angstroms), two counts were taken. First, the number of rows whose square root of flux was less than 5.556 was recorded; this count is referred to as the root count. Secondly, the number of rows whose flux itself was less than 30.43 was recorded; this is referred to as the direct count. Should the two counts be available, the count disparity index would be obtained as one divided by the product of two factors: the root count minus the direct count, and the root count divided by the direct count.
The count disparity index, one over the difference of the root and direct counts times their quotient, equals 0.83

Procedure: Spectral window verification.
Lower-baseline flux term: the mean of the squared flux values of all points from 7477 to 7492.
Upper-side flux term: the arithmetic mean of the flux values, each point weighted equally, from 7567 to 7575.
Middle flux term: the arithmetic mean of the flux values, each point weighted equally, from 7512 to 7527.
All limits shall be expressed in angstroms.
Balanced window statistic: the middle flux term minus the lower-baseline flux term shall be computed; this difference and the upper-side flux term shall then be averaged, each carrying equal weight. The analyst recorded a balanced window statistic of -455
